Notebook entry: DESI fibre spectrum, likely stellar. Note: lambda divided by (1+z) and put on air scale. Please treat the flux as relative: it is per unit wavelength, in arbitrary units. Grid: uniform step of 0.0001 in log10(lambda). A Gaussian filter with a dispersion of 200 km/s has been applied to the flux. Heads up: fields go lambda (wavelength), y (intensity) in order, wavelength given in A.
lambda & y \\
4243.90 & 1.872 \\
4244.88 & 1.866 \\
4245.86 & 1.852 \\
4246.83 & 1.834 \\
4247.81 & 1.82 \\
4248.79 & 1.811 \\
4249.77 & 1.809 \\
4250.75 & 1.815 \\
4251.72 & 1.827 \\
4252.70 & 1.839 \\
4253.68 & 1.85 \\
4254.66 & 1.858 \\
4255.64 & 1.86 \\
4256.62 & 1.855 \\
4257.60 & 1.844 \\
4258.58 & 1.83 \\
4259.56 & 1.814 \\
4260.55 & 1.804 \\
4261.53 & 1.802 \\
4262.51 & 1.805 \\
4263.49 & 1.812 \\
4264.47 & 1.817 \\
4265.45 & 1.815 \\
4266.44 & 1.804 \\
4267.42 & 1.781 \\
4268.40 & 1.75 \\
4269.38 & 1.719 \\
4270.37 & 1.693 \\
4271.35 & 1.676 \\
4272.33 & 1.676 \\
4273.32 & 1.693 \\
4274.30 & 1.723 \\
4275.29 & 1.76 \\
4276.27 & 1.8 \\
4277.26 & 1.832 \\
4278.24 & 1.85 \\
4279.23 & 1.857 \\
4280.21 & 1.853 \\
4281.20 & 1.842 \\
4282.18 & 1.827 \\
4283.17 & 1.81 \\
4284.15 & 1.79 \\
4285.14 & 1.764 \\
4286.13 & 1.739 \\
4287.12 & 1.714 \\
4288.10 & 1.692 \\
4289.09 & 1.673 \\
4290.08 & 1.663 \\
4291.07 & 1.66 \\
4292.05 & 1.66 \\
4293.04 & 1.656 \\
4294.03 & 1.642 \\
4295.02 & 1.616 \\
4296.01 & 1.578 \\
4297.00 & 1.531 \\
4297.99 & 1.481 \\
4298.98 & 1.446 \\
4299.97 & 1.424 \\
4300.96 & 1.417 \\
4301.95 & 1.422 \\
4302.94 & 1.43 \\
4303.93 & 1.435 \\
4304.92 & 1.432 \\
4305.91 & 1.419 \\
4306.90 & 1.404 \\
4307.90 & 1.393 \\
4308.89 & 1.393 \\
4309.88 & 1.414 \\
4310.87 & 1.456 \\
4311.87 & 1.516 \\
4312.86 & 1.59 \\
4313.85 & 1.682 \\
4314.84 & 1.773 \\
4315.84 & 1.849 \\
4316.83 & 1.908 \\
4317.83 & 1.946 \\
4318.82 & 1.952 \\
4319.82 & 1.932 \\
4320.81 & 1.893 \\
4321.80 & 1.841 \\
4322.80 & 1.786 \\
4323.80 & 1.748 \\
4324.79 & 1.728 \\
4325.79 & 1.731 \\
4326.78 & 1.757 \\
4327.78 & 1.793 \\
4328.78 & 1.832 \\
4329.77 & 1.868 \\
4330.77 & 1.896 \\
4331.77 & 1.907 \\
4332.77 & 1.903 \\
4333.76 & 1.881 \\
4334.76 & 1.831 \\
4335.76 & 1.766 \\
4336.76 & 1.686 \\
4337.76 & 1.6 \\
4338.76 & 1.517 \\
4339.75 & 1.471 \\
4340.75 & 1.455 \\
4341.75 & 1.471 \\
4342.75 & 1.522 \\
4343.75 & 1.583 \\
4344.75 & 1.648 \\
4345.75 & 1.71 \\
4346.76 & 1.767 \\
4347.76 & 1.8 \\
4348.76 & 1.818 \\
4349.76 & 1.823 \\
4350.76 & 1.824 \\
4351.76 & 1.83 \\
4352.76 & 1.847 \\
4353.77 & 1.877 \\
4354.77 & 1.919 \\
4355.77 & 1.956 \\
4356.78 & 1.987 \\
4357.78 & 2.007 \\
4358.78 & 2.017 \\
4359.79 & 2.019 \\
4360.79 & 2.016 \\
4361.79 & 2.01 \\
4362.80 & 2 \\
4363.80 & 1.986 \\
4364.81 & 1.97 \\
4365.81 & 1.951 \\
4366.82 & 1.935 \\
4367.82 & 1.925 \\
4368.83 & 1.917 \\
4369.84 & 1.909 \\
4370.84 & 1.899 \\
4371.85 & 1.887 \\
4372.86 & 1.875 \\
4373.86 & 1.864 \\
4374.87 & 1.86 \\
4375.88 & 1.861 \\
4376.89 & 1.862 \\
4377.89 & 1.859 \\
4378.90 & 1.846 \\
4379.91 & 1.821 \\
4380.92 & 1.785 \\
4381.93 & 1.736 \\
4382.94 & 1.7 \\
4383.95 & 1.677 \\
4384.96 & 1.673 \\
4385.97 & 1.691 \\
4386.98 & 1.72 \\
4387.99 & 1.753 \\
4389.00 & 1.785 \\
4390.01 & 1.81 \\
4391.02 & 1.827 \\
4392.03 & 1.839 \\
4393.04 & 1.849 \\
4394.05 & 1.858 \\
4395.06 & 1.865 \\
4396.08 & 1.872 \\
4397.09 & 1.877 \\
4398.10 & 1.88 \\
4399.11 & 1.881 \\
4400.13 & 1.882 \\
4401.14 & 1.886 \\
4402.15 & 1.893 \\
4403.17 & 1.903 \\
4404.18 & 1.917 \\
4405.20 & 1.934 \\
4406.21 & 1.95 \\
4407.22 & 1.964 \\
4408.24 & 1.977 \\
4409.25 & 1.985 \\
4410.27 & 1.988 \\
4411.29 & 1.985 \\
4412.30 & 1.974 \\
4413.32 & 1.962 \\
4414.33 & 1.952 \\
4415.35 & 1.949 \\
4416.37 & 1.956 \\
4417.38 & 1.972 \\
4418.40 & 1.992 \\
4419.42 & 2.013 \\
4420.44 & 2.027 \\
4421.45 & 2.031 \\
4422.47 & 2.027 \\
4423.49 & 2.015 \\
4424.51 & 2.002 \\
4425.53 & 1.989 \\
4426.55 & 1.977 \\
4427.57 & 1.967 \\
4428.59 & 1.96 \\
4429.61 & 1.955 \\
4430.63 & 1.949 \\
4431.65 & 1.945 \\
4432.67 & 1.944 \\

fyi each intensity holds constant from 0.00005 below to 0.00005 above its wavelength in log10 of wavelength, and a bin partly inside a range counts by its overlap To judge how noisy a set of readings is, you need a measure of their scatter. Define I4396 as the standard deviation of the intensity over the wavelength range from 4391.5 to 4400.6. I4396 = 0.015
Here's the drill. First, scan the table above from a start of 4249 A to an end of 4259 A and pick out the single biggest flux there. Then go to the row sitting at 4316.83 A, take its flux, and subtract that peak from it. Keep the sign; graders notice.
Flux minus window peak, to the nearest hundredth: 0.05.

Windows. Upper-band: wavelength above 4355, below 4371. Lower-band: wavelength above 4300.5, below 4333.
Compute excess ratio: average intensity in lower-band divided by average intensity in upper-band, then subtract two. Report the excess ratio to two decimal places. -1.15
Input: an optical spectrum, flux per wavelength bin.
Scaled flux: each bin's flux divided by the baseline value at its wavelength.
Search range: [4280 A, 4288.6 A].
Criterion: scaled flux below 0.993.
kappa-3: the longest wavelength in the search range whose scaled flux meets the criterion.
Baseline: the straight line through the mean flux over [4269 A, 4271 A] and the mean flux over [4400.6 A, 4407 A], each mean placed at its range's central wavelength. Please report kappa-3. 4288.10 A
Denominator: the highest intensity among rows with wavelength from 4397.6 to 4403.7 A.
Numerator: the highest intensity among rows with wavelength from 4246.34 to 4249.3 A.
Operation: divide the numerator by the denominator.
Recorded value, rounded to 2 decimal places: 0.96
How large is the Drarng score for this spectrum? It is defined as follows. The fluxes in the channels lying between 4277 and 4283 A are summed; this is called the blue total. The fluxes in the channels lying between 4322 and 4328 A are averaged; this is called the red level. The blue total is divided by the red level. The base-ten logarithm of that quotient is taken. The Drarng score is 0.799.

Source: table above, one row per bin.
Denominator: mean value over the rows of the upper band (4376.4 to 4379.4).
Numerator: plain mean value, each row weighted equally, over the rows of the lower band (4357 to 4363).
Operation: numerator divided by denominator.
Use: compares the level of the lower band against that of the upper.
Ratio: 1.08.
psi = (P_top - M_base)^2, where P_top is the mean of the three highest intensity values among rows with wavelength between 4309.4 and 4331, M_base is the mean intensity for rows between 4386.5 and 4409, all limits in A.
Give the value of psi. 0.005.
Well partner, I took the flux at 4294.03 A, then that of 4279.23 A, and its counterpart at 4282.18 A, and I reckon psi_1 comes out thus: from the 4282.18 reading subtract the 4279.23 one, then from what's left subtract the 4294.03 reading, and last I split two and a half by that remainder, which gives -1.50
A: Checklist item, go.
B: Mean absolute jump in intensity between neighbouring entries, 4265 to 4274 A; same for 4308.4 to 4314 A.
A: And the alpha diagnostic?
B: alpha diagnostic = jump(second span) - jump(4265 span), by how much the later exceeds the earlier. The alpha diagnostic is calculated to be 0.038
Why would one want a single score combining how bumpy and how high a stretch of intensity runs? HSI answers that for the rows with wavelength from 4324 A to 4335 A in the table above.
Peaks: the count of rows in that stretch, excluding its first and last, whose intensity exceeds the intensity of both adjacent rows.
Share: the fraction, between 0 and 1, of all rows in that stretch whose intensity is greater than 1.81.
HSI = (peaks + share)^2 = 2.7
